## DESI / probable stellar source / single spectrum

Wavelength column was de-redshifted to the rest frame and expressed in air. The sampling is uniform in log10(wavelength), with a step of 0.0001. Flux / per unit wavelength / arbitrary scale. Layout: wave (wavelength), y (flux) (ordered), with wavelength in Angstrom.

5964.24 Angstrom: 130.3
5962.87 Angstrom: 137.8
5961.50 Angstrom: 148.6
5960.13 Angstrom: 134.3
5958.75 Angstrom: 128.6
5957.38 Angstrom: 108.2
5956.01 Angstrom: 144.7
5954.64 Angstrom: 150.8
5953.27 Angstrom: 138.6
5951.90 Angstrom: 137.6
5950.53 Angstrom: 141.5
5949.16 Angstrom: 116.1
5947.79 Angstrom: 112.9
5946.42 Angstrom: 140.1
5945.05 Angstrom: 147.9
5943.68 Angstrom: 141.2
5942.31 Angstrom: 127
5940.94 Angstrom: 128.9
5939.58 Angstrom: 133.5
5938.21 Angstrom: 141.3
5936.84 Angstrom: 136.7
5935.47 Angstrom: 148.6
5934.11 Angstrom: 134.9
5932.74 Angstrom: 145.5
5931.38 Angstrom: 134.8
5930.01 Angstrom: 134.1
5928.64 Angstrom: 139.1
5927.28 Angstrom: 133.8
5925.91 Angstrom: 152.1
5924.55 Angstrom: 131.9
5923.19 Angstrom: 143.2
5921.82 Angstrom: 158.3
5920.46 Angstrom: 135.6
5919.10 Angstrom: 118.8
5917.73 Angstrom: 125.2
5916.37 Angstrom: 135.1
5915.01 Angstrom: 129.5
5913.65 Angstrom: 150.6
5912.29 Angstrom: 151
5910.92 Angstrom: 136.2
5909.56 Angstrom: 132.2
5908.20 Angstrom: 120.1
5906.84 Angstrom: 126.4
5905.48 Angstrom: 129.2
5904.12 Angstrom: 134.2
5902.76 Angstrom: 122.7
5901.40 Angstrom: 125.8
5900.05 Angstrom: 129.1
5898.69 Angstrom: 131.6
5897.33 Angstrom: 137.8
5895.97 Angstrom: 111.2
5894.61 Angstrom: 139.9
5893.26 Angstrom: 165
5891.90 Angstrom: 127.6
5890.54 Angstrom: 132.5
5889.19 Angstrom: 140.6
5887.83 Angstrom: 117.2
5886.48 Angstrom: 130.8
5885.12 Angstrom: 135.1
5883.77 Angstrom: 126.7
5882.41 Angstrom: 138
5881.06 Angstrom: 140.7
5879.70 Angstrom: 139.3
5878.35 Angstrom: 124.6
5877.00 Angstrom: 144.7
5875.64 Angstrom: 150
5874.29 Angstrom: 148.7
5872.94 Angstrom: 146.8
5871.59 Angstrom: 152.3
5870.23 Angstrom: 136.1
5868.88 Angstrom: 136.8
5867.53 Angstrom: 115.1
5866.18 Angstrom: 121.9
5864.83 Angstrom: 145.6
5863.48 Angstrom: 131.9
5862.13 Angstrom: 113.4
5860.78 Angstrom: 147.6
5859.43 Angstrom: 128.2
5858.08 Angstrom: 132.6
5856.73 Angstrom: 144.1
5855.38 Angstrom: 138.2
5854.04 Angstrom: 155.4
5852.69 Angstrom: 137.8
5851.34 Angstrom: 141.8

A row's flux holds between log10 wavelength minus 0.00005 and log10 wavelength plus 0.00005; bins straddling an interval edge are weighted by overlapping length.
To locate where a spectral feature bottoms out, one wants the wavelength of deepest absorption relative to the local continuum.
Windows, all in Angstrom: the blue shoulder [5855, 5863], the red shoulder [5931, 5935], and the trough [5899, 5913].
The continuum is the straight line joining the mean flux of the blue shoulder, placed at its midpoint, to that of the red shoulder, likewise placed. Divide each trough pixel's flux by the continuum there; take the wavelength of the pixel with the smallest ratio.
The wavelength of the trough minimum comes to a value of 5908.20 Angstrom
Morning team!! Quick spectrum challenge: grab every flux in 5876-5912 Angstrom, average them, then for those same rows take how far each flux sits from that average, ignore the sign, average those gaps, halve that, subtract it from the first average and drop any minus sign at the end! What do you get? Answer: 129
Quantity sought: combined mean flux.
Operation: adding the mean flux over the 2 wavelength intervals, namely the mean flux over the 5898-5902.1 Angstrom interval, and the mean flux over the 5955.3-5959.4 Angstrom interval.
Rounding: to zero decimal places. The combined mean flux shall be 256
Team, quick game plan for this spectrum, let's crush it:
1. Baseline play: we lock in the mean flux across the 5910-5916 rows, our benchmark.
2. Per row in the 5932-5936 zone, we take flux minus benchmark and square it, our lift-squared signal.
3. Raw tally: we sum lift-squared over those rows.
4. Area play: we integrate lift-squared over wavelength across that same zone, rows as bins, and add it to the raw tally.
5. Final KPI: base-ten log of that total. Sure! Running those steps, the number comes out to 2.4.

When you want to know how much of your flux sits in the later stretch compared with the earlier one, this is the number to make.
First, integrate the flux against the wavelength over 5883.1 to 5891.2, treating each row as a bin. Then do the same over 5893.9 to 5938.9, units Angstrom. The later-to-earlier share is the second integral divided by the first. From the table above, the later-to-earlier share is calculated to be 5.7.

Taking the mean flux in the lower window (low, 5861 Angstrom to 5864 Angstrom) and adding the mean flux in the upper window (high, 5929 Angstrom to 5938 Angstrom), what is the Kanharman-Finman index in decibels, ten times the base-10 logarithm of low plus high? 24.2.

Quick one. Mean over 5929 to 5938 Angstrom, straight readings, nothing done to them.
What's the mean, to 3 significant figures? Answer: 139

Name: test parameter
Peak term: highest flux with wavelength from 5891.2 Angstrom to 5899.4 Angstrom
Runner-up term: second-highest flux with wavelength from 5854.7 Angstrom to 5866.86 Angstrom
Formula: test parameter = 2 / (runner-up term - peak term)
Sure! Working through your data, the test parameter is -0.10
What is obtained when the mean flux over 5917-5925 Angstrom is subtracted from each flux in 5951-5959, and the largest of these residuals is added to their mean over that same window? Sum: 15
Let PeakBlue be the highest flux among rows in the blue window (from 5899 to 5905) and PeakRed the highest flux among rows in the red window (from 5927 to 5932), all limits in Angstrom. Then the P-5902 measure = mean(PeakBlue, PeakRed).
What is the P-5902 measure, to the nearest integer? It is 137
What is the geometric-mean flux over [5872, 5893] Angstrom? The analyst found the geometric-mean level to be 136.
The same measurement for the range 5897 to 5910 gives 129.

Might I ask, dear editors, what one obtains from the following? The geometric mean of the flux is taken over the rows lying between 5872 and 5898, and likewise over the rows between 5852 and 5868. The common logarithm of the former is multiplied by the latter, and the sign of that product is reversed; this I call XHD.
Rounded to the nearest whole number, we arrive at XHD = -285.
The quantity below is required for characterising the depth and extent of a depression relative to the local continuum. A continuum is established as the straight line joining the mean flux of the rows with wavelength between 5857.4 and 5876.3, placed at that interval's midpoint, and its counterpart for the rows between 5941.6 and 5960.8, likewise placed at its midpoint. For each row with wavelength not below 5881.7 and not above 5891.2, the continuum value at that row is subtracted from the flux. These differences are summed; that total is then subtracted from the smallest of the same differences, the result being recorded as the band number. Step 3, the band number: 10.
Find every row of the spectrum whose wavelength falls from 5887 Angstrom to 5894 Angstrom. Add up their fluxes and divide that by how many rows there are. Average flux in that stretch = 137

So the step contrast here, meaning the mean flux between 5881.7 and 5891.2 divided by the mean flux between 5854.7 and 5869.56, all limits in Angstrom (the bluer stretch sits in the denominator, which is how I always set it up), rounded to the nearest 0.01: 0.99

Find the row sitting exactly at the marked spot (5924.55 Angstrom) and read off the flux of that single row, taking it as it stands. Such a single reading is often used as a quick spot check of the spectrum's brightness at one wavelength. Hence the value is 131.9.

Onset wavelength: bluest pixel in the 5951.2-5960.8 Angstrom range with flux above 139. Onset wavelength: 5954.64 Angstrom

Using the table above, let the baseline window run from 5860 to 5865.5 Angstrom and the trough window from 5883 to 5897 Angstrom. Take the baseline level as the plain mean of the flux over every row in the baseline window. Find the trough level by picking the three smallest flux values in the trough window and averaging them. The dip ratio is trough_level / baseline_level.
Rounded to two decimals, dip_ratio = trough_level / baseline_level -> 0.88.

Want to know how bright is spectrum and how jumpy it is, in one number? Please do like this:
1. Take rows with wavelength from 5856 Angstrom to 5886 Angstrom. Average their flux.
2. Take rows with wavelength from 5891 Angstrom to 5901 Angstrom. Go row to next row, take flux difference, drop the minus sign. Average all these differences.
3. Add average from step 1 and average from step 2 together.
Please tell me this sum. 157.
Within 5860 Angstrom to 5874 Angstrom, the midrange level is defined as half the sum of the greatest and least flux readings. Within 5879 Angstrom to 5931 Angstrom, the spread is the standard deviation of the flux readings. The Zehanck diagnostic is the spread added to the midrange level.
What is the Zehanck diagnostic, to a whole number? 144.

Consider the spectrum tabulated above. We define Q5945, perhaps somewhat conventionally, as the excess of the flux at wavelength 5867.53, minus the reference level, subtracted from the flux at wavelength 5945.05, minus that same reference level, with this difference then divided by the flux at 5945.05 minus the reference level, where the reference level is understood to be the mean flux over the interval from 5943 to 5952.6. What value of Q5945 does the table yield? 2.3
